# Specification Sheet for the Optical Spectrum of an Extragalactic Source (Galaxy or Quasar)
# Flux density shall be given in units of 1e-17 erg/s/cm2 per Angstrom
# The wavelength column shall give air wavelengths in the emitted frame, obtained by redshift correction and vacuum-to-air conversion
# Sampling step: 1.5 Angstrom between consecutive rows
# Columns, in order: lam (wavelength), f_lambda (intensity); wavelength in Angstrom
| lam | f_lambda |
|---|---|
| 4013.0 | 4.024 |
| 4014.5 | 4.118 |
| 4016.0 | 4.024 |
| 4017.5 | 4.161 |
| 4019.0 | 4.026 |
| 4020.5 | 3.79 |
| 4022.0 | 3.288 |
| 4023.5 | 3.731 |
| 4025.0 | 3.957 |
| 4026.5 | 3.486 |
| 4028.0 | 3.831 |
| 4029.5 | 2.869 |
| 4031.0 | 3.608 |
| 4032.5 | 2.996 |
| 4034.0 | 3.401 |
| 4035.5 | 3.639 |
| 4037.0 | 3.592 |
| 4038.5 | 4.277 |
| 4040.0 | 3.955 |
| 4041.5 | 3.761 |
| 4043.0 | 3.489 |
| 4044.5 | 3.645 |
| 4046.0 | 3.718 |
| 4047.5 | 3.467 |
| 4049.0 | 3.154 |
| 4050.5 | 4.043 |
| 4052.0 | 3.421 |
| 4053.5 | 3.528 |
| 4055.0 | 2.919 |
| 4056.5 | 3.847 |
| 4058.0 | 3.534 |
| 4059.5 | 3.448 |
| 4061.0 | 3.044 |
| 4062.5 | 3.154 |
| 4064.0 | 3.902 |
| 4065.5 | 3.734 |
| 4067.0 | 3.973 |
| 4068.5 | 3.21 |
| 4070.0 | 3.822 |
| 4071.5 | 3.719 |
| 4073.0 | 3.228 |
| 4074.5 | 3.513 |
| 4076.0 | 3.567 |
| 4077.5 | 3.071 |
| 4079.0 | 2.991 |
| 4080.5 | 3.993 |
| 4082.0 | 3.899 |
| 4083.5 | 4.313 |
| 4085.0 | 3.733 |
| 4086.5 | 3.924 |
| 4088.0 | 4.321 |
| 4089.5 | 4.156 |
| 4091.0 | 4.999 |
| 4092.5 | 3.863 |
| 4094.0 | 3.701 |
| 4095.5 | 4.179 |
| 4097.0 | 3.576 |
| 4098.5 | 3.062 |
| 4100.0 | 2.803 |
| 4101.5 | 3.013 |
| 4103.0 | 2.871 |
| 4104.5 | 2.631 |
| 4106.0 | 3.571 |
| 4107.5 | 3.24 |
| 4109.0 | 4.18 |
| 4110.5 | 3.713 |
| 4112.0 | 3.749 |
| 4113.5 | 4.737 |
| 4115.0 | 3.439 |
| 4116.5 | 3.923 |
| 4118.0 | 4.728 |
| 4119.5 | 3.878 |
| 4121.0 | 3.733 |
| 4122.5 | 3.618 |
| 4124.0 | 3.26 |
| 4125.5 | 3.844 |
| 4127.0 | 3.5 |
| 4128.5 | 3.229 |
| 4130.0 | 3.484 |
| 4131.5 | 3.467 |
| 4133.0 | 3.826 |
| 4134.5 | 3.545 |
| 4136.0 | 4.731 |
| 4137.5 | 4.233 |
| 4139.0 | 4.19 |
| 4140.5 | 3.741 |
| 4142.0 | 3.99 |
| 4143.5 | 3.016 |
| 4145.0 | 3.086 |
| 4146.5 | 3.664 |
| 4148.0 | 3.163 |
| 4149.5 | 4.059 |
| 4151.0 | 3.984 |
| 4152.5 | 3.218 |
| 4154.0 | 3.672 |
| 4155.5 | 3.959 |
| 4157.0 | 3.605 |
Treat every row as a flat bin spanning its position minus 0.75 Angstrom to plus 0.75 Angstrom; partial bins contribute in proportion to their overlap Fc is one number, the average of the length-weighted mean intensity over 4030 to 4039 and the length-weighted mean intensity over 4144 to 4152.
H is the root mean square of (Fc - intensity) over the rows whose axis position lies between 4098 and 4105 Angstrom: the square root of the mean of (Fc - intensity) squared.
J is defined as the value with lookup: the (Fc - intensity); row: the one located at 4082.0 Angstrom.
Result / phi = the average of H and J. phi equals 0.18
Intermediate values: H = 0.70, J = -0.35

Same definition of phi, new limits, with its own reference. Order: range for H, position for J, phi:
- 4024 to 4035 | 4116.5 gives 0.01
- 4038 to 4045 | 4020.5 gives 0.07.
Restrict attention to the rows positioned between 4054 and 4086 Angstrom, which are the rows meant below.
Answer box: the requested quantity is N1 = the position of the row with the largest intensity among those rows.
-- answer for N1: 4083.5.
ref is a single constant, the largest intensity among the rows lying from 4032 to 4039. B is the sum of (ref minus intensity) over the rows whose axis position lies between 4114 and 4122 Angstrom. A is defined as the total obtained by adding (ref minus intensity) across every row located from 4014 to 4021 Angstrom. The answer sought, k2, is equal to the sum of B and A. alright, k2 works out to 3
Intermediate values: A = 1.3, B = 1.7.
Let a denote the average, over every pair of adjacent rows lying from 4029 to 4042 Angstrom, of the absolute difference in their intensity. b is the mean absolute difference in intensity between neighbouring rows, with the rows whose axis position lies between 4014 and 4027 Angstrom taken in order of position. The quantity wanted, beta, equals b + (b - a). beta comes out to 0.16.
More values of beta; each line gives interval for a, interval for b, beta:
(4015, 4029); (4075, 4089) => 0.50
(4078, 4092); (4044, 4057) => 0.49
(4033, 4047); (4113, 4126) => 0.91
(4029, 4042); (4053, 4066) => 0.44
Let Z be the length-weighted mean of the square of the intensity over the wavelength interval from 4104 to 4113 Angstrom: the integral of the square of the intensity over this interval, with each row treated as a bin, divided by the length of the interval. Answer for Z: 13.0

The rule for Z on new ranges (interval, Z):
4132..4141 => 16.5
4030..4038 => 12.0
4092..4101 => 12.5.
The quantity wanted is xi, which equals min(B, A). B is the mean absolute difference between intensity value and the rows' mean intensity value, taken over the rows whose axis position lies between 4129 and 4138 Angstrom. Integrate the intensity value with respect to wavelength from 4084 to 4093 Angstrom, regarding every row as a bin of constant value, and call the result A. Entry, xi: 0.401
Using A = 38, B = 0.40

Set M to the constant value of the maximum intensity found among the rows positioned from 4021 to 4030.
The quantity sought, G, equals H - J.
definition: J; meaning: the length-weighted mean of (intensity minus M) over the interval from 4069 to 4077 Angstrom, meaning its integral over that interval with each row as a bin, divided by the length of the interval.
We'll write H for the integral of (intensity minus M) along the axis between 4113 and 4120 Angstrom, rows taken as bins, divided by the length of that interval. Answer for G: 0.6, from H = 0.2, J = -0.4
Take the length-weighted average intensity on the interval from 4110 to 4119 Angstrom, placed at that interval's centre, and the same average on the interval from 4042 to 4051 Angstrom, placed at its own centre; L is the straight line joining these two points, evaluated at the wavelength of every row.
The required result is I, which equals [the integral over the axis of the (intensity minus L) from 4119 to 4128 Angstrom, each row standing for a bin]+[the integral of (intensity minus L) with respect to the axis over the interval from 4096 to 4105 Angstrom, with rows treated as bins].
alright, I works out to -13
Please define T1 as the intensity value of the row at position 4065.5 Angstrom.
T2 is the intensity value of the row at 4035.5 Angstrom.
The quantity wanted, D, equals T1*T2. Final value 13.6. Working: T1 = 3.734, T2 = 3.639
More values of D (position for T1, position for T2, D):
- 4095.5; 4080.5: 16.7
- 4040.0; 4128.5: 12.8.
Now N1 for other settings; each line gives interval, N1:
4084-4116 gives 4091.0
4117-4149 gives 4136.0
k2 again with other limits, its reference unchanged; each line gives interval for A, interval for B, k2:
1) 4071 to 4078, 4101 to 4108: 10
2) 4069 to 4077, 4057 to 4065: 8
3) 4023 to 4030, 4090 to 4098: 5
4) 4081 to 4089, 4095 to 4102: 6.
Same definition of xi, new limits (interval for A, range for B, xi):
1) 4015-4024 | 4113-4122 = 0.440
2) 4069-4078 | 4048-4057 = 0.321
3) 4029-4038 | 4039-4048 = 0.139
